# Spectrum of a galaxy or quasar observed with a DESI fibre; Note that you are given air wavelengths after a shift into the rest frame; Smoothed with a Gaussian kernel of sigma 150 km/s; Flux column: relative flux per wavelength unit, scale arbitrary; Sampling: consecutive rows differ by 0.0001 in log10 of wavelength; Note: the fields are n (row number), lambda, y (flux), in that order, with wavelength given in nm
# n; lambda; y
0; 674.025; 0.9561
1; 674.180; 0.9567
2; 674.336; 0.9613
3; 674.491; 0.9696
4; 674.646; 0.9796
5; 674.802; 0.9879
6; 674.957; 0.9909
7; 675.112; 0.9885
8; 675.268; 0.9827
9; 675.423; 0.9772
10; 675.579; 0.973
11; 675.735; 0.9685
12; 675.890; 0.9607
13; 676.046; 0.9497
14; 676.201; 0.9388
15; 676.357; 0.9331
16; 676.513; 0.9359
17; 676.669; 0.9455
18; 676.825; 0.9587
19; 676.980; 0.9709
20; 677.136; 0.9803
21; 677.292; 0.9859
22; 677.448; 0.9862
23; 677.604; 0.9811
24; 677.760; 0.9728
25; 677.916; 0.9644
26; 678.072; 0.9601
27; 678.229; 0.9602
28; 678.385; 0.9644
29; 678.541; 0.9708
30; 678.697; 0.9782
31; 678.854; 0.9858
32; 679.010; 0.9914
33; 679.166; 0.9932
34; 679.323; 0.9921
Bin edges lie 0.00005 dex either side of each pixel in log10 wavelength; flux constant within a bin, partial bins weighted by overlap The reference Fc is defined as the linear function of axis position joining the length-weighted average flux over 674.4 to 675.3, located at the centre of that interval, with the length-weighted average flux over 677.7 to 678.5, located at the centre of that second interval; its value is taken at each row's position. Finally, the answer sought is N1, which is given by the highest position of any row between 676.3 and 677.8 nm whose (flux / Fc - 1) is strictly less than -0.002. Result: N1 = 676.825 nm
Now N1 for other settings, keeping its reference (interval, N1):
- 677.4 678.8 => 678.229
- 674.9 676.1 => 676.046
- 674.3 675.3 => 674.646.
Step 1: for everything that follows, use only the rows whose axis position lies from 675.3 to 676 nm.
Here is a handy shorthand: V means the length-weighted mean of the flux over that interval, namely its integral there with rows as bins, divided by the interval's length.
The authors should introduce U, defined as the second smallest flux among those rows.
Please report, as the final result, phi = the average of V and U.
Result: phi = 0.969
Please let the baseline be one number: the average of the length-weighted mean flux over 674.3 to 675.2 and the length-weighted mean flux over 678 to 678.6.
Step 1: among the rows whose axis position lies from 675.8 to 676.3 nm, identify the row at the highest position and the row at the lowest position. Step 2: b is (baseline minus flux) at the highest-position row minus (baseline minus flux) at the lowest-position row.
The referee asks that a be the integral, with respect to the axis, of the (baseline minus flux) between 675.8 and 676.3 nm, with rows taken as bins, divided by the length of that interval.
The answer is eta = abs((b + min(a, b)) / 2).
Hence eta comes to 0.022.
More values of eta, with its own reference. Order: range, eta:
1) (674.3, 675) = 0.030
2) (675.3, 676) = 0.009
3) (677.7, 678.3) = 0.010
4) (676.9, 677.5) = 0.015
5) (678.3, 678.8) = 0.014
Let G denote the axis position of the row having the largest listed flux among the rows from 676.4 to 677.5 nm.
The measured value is 677.448 nm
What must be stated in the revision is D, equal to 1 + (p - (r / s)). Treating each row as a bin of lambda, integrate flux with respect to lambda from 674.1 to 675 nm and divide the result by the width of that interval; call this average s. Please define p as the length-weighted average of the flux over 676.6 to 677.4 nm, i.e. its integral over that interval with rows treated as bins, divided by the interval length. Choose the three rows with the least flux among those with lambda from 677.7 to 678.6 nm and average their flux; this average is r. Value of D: 0.98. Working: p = 0.970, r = 0.962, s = 0.973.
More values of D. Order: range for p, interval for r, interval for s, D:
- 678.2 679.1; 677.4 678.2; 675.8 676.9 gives 0.96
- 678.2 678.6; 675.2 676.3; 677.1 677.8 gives 1.00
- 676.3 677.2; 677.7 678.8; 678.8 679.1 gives 0.98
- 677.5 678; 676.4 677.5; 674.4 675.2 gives 1.01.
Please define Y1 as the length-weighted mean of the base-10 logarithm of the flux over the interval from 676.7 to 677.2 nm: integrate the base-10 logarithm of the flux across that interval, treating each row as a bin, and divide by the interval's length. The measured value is -0.014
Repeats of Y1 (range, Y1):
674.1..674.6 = -0.016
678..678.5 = -0.017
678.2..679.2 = -0.010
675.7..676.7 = -0.024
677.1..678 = -0.010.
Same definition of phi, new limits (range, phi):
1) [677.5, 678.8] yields 0.965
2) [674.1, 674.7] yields 0.964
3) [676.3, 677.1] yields 0.943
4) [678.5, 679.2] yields 0.981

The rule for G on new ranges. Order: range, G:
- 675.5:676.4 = 675.579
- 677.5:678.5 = 677.604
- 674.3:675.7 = 674.957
